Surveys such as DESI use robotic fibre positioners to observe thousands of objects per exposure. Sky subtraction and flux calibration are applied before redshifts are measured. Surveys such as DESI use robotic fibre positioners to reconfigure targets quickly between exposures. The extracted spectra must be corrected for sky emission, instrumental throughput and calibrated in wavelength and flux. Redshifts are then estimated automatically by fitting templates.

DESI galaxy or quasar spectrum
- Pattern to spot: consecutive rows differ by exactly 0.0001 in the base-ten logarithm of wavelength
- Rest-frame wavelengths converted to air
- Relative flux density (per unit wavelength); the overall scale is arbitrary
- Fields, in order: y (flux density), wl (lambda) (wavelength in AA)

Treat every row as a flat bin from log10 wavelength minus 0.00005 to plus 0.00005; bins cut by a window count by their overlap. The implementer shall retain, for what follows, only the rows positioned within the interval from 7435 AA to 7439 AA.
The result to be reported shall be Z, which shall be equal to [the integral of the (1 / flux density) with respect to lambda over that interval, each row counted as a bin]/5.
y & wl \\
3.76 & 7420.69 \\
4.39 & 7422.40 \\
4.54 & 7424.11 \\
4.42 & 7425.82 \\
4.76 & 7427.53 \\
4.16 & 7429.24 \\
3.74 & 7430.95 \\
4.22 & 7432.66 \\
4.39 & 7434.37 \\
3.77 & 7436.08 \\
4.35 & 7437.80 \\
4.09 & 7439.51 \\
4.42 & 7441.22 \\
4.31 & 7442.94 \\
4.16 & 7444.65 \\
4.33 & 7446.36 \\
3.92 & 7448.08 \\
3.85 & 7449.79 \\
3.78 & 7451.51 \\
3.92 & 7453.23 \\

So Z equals 0.197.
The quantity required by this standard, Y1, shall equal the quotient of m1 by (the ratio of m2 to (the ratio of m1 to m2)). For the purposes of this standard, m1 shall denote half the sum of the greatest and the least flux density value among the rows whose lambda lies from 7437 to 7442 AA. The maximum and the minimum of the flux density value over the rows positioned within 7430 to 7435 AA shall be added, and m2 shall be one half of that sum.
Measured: 1.10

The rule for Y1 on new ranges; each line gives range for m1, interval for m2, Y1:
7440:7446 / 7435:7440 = 1.12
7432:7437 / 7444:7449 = 0.98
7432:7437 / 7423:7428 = 0.79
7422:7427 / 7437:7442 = 1.10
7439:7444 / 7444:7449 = 1.06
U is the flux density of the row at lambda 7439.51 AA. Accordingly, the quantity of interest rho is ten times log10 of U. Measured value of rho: 6.12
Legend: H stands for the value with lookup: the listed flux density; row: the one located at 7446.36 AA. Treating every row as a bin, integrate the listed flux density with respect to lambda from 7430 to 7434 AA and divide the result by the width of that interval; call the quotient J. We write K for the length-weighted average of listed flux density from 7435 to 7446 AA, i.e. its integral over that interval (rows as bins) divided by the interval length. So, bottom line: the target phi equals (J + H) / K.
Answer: 1.99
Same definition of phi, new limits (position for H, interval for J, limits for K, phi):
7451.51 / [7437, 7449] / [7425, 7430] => 1.80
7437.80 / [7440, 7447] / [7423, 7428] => 1.90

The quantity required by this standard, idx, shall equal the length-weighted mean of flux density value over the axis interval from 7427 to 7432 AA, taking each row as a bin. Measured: 4.19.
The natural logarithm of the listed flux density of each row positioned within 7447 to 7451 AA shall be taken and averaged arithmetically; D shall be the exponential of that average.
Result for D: 3.88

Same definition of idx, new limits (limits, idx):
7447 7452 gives 3.87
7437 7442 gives 4.29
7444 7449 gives 4.14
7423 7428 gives 4.55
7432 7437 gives 4.12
